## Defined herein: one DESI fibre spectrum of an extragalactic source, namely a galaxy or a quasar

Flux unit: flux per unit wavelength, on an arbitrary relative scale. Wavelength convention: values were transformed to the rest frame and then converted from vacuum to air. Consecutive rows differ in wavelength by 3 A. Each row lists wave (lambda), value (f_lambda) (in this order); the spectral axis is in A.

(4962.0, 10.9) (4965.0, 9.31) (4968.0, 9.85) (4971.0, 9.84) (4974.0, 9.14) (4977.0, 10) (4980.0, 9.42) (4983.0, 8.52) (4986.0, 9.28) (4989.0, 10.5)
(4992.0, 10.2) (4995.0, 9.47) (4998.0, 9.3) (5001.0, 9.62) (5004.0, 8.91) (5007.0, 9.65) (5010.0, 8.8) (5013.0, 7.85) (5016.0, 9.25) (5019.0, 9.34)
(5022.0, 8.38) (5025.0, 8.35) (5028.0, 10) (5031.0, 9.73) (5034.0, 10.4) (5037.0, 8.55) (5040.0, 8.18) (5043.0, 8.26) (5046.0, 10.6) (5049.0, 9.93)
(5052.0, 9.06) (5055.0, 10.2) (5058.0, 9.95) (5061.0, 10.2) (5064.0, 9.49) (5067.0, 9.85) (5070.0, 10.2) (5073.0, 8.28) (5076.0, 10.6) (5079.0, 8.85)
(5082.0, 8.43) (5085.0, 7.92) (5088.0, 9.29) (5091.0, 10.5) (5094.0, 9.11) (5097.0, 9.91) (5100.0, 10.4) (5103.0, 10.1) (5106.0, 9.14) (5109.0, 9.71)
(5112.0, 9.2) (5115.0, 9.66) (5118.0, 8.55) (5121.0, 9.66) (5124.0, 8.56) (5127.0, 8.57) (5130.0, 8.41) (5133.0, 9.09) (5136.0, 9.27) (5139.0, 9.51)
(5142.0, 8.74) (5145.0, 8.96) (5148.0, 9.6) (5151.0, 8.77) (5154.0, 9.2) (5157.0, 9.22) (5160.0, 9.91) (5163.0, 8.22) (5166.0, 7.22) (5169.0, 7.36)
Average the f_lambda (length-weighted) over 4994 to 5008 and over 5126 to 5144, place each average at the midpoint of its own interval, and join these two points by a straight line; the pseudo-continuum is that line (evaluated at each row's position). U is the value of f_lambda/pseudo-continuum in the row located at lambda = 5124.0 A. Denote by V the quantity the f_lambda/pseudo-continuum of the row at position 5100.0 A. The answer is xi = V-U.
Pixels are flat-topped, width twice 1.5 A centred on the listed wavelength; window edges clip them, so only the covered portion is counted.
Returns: 0.19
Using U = 0.95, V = 1.15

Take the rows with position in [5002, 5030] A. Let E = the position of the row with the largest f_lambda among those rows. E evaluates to 5028.0 A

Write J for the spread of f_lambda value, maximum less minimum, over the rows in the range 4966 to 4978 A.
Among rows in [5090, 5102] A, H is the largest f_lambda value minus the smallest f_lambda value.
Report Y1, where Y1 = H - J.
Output 0.5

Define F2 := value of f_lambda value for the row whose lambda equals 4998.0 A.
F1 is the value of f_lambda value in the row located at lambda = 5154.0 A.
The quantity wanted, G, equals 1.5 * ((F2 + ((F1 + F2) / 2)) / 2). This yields 13.9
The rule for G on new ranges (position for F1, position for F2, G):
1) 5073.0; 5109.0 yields 14.0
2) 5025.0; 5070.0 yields 14.6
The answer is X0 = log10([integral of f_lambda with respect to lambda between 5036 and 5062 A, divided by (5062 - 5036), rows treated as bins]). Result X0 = 0.975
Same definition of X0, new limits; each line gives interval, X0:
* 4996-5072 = 0.971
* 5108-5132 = 0.956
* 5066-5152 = 0.967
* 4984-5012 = 0.977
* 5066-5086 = 0.963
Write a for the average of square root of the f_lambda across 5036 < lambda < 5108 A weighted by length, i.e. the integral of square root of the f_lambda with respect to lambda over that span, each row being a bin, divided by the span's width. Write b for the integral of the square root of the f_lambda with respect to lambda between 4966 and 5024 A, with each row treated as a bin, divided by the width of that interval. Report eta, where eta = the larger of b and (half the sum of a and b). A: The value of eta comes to 3.06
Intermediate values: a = 3.07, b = 3.05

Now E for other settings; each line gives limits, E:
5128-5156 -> 5148.0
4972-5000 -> 4989.0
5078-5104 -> 5091.0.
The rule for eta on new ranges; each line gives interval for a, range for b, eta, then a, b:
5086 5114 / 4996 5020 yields 3.06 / 3.11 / 3.01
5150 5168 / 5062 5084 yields 3.06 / 2.95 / 3.06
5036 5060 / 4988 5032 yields 3.05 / 3.06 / 3.04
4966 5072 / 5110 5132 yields 3.03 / 3.07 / 2.99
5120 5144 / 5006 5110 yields 3.06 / 2.99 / 3.06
